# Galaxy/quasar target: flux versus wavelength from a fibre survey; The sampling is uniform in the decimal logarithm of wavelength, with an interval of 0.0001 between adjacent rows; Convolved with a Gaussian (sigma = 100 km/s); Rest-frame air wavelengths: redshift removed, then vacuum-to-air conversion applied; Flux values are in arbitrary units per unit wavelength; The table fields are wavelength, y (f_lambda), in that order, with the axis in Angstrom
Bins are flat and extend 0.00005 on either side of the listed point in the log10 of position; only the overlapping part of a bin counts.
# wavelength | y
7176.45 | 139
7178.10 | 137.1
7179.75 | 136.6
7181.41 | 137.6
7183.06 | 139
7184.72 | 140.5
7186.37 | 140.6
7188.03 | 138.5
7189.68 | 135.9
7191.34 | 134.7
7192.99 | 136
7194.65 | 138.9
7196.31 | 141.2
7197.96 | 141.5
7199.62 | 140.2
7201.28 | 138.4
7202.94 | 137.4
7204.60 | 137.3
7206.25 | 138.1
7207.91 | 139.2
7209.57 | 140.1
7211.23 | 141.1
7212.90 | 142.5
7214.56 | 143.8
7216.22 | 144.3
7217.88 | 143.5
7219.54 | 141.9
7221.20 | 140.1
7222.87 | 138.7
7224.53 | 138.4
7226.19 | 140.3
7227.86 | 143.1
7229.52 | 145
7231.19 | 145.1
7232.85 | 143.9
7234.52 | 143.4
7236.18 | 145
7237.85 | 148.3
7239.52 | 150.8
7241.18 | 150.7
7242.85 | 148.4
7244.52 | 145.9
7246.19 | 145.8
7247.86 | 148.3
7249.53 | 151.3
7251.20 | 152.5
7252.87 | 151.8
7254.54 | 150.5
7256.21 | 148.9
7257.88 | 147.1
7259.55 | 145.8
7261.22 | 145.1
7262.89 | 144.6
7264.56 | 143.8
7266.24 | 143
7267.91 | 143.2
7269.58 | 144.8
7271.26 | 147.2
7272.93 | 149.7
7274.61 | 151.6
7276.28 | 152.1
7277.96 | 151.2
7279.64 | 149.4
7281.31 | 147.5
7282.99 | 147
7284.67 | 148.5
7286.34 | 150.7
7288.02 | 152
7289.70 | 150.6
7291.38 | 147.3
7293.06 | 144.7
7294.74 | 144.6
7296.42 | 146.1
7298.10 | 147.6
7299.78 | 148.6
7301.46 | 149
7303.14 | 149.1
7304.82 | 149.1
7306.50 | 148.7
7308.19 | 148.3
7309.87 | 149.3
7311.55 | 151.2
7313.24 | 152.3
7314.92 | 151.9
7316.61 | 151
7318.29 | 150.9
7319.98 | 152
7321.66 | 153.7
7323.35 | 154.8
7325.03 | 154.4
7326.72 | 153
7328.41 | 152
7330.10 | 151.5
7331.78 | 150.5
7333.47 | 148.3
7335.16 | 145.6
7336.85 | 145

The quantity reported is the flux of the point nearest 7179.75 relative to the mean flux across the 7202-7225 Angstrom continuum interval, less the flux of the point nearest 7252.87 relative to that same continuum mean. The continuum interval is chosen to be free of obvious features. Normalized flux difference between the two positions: -0.11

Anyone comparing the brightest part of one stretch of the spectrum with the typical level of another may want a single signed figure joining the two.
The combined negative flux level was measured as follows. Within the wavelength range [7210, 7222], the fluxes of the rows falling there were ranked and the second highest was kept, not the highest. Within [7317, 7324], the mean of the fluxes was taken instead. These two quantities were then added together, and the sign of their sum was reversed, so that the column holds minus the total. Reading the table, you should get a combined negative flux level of -297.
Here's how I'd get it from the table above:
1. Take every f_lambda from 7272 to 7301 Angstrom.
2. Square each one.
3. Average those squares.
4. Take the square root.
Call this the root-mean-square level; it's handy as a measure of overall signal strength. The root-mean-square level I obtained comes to 149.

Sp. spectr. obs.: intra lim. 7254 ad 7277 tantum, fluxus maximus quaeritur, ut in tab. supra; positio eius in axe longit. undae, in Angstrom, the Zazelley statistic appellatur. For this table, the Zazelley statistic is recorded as 7276.28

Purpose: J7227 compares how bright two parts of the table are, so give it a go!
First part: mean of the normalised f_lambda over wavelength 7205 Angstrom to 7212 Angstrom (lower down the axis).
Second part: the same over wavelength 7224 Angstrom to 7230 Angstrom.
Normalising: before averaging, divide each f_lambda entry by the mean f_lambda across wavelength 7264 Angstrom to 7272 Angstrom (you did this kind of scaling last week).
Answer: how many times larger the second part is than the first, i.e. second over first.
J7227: 1.01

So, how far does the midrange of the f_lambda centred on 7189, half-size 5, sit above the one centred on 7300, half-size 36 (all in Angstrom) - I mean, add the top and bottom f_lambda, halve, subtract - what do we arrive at -11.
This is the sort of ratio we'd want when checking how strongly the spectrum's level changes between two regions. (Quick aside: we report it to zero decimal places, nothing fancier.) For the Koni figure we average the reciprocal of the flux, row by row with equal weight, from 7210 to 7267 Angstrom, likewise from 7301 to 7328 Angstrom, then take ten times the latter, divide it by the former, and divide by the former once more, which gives 1396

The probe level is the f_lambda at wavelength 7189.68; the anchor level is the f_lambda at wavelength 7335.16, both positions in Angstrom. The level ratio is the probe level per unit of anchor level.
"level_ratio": 0.93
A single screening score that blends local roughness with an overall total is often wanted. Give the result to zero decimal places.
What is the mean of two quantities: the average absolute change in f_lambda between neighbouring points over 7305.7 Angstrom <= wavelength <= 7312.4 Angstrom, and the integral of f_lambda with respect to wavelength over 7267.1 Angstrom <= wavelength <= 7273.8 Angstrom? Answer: 490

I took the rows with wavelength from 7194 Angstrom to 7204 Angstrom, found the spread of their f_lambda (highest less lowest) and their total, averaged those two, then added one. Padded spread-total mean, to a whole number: 422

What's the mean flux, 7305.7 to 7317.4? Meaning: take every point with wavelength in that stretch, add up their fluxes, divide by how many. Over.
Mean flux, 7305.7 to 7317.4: 150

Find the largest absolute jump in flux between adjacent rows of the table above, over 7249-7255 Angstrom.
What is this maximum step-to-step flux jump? 1.3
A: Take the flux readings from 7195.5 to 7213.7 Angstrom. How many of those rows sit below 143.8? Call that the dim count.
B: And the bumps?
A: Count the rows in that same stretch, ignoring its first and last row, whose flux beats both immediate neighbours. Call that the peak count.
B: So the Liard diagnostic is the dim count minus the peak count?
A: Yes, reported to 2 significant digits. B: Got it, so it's 10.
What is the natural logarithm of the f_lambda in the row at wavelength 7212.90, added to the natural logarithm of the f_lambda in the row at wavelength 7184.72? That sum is 9.90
